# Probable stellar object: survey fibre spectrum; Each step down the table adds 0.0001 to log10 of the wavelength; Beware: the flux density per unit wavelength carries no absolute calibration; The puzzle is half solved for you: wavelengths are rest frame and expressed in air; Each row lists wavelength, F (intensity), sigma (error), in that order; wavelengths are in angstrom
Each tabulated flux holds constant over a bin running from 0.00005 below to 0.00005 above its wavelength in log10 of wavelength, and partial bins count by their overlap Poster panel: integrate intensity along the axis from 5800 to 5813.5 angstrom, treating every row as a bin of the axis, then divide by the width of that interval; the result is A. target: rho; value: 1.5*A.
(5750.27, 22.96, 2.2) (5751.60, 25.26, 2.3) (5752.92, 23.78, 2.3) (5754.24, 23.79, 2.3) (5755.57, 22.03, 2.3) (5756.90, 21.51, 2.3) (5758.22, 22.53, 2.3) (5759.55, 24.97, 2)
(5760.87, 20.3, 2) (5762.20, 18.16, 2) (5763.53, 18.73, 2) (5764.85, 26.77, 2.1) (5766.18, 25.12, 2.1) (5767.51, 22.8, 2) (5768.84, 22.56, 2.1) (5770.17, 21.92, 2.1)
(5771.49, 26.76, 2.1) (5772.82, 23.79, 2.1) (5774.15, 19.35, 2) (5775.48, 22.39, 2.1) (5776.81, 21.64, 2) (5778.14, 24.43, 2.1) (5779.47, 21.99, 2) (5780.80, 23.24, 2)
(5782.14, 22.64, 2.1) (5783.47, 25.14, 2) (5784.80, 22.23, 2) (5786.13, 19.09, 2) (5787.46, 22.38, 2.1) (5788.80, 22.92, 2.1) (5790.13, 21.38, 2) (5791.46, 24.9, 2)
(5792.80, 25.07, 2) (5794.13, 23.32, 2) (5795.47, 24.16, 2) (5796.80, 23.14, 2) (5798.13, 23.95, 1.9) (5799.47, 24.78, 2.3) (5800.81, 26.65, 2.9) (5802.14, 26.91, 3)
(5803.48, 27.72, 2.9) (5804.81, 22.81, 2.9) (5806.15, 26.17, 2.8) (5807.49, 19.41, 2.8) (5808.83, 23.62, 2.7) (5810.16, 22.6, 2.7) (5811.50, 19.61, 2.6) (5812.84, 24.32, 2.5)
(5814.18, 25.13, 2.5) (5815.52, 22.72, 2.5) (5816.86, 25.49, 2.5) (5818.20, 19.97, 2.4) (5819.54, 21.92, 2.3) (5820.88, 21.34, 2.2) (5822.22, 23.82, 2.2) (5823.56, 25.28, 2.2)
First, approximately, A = 24.0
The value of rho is 36.0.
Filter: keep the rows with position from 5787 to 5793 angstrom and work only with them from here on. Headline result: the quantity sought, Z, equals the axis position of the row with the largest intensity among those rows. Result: 5792.80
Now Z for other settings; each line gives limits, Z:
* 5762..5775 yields 5764.85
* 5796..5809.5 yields 5803.48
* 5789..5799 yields 5792.80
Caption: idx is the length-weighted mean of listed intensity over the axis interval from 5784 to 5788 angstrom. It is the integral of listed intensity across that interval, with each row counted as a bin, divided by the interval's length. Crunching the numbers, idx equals 21.4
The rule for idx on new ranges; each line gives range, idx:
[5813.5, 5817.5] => 24.4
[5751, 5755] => 24.2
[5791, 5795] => 24.3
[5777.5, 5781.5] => 23.2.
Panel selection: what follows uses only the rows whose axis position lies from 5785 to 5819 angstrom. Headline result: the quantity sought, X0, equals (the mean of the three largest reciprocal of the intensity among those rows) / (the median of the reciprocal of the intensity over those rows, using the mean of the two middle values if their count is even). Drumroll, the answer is 1.22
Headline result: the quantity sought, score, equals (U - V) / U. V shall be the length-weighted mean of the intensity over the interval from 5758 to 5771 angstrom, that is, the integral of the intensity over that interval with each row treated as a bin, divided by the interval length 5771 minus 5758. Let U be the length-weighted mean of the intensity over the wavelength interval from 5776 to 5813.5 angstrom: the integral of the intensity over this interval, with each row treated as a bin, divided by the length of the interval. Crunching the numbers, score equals 0.042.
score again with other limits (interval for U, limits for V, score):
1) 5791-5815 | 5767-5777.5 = 0.060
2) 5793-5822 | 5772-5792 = 0.047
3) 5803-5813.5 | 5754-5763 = 0.063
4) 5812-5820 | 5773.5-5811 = -0.006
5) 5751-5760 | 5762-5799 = 0.019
